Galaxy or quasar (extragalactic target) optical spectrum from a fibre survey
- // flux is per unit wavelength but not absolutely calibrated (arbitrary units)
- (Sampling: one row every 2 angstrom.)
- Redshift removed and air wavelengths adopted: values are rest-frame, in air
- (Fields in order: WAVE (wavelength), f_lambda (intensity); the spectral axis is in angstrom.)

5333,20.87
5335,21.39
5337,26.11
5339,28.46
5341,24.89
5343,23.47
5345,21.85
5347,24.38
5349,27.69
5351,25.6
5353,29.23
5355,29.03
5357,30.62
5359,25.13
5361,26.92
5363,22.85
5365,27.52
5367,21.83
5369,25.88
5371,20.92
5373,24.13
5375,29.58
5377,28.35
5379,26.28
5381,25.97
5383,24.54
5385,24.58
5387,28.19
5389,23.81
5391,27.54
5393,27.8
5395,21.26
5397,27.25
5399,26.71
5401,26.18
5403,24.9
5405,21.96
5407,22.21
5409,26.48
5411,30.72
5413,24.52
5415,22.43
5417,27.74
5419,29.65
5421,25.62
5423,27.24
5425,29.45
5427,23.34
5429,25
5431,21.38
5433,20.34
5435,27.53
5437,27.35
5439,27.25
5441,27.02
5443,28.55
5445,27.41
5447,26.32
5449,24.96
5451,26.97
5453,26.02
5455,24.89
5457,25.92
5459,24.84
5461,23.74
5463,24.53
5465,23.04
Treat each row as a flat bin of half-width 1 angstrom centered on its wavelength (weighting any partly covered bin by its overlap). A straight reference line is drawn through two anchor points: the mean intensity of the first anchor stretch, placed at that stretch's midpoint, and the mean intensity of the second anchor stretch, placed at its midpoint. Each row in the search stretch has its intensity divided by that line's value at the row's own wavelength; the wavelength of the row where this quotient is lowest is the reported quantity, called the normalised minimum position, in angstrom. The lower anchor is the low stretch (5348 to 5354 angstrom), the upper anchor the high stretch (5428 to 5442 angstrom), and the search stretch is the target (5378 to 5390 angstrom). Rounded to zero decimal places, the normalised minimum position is 5389 angstrom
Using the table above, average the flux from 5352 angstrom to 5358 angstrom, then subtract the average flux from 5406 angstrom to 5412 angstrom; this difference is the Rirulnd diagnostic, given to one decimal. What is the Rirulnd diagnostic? 3.2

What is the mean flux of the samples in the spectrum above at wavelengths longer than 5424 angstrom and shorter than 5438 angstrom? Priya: 24.9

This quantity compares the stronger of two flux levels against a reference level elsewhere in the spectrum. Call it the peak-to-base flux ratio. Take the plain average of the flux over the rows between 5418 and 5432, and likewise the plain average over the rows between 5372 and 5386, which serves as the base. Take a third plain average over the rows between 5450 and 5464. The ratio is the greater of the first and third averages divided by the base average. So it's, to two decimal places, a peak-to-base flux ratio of 0.99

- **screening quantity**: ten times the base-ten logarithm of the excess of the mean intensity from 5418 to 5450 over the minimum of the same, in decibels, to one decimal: 7.6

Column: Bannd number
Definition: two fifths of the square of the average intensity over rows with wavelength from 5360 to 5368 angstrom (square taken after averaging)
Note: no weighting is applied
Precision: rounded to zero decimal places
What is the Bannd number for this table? 246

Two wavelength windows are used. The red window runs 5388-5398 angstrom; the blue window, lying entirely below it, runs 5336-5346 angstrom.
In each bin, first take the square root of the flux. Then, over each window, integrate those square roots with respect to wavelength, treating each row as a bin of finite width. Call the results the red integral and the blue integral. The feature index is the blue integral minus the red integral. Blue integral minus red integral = -0.6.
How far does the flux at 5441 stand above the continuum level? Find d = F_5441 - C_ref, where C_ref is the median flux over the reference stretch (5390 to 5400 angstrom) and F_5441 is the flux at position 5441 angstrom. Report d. -0.2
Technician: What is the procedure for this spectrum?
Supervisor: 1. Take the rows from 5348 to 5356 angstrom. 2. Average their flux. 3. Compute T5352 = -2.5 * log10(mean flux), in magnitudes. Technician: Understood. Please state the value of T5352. -3.61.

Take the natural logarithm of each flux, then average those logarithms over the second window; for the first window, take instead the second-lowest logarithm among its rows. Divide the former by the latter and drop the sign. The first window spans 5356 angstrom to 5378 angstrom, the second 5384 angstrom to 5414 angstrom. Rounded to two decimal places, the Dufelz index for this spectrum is 1.05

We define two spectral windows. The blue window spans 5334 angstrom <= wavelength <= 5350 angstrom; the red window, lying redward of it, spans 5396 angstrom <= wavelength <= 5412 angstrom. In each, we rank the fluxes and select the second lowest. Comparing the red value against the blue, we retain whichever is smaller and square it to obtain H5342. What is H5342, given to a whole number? 477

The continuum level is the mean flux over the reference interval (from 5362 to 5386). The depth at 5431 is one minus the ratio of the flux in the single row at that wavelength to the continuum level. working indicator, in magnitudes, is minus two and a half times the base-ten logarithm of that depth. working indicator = 2.05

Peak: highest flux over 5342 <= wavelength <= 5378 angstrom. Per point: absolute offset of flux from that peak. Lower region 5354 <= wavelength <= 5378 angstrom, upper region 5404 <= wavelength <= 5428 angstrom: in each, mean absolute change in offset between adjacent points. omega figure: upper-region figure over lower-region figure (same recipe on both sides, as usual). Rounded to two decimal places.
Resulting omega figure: 0.90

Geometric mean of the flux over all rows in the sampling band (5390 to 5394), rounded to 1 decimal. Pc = 27.7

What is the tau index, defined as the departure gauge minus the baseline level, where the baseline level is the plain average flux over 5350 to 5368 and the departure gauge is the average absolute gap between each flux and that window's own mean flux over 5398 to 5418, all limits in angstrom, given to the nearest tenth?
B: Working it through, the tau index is -24.3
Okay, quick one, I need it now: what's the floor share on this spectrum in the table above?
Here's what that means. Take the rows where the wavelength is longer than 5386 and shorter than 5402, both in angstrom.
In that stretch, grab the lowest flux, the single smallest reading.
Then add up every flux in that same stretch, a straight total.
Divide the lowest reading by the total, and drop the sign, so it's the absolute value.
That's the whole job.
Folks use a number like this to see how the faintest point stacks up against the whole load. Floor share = 0.102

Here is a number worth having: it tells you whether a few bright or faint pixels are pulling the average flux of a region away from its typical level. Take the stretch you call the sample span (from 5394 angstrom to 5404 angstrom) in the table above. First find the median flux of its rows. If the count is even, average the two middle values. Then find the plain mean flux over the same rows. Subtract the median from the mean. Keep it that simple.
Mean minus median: -0.9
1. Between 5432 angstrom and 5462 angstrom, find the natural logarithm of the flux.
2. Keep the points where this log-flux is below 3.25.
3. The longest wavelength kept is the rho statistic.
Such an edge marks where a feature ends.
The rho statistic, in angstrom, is 5461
